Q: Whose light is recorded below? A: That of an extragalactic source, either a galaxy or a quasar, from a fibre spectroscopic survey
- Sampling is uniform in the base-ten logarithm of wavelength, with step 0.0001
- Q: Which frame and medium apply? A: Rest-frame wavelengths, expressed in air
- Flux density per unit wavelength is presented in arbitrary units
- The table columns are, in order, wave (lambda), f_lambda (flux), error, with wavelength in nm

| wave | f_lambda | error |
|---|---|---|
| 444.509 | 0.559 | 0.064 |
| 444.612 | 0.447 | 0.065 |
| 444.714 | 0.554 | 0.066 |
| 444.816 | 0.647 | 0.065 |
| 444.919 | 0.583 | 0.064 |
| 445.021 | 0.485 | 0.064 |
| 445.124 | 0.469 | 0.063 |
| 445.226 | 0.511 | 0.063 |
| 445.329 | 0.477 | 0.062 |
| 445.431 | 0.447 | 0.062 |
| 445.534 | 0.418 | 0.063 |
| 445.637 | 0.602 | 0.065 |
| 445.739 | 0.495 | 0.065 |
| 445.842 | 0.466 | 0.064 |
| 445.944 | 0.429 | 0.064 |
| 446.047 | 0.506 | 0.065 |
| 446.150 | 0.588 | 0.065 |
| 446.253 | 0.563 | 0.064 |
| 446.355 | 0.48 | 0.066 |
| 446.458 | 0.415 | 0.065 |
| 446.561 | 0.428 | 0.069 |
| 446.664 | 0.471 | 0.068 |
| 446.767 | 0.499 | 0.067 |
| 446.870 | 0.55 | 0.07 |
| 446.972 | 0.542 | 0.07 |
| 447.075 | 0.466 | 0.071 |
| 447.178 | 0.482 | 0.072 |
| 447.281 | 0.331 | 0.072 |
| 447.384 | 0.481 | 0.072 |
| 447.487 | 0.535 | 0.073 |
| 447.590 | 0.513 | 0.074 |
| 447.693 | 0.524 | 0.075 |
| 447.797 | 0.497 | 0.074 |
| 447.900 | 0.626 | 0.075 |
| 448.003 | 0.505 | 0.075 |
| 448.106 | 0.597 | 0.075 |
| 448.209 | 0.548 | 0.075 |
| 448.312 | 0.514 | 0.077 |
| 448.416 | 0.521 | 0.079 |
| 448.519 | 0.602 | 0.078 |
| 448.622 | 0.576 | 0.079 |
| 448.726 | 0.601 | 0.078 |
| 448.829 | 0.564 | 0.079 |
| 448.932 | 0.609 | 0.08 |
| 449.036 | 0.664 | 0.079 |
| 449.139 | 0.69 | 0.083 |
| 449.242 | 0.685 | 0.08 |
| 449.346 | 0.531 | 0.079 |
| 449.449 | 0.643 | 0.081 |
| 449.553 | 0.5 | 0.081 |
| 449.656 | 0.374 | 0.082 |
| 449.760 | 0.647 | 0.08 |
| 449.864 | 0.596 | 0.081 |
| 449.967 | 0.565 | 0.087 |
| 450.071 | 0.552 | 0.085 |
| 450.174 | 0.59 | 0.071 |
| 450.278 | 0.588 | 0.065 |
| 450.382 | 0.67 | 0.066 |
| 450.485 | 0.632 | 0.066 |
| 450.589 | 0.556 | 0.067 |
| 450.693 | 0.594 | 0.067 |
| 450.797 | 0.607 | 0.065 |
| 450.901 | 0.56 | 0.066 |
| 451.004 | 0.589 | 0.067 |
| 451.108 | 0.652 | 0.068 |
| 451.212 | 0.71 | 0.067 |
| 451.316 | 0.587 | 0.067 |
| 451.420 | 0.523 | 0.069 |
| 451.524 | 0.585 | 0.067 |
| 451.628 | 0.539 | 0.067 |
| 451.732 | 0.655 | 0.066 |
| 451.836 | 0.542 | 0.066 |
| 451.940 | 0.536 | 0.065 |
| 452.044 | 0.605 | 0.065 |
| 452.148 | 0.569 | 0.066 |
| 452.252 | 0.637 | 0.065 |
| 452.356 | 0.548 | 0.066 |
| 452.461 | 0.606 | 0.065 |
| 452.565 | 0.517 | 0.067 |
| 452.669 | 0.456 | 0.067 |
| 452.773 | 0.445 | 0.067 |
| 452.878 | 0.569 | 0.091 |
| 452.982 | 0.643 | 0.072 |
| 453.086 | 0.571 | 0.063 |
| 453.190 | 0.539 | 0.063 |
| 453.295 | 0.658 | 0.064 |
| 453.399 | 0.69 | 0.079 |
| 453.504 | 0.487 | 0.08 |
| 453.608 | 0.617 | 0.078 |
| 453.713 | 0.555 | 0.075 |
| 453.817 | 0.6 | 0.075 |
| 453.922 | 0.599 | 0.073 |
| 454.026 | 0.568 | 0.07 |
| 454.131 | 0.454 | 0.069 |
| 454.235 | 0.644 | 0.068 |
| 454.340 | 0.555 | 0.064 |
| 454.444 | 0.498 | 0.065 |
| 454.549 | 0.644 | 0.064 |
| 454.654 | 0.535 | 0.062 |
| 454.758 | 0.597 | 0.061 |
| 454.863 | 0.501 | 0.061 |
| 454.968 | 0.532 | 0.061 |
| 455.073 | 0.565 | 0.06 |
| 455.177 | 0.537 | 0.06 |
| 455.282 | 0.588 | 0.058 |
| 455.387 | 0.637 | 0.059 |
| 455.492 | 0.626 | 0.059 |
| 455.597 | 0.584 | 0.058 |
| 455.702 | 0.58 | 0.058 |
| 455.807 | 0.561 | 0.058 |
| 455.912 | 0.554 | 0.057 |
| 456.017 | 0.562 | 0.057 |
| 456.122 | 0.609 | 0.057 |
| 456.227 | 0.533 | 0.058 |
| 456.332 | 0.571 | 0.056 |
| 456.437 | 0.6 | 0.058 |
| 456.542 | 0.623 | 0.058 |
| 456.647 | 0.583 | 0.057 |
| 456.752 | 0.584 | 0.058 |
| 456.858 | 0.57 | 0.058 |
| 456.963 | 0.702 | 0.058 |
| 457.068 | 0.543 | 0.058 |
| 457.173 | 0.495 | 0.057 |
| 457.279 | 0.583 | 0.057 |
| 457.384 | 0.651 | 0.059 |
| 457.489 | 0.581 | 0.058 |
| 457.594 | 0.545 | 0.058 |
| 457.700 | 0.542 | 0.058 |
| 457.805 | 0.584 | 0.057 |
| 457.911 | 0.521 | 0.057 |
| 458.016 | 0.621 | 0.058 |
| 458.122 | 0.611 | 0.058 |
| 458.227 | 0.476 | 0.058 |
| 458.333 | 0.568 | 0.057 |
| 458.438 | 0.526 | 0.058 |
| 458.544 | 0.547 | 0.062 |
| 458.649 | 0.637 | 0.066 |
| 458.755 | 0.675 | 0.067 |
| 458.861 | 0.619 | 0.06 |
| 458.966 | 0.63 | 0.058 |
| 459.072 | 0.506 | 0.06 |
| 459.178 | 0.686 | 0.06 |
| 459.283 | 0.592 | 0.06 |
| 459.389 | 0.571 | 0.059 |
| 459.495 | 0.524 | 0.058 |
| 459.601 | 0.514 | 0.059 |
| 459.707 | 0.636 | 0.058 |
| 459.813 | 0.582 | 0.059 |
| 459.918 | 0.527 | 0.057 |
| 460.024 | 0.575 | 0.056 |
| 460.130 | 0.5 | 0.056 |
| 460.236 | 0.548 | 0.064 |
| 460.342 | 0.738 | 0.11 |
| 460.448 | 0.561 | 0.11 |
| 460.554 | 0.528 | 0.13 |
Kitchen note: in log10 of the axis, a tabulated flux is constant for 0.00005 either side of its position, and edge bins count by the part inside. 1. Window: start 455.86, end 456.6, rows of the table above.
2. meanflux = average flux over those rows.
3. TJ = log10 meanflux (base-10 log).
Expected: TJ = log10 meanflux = -0.237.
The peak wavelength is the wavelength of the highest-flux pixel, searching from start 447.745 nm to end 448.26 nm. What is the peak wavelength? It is 447.900 nm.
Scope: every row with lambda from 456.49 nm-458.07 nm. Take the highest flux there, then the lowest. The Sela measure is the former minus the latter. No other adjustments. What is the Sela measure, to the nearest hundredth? 0.21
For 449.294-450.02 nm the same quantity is 0.27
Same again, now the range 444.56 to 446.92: 0.23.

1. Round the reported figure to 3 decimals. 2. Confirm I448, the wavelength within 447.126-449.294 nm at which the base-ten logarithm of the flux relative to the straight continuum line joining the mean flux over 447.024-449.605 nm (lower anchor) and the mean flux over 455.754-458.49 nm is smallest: 447.281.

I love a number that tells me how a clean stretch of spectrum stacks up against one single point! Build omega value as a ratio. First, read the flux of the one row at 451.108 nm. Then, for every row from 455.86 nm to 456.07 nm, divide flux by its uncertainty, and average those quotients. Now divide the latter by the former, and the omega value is 15.0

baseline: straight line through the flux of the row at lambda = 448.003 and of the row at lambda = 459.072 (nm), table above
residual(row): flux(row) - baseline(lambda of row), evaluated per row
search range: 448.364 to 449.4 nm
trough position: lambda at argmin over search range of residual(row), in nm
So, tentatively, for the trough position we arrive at 448.416 nm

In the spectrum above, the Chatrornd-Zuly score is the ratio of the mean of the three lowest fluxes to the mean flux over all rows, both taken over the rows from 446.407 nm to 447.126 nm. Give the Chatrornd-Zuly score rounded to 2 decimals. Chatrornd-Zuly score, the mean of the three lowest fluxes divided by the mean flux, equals 0.91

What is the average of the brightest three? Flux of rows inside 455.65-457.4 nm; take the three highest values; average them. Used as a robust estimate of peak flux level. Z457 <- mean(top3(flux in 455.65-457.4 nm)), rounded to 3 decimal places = 0.659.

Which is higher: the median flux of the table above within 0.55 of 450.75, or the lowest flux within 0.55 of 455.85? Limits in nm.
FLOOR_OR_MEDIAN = 0.60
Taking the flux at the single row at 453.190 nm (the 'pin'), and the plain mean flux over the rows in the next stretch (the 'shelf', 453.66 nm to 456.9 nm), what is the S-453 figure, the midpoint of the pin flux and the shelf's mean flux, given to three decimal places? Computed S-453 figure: 0.556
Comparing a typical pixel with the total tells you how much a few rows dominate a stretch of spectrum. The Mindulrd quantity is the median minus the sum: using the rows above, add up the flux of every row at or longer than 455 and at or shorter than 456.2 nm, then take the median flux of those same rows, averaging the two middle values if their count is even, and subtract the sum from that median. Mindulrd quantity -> -5.8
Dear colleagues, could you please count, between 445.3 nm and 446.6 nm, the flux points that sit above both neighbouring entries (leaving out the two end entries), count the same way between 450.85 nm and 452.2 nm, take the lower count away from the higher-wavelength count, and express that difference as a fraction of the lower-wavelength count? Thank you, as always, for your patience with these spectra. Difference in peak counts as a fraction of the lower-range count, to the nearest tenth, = 1.0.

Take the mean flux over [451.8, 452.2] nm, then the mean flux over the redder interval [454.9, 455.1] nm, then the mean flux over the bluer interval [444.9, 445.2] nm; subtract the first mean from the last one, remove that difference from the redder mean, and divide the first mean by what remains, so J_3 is 0.940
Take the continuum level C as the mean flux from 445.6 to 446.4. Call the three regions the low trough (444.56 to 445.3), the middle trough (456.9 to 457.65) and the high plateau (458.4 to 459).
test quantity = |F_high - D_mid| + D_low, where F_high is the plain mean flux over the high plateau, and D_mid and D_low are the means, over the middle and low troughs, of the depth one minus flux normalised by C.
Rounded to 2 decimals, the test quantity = 0.72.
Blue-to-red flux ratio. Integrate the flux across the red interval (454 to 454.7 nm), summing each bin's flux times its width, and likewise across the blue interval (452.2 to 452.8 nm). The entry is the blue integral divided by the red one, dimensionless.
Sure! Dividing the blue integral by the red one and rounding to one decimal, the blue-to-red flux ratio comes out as 0.8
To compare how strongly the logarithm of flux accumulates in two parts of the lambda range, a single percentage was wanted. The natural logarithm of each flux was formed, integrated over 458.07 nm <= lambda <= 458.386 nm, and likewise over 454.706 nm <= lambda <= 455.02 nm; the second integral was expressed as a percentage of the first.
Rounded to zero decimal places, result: 101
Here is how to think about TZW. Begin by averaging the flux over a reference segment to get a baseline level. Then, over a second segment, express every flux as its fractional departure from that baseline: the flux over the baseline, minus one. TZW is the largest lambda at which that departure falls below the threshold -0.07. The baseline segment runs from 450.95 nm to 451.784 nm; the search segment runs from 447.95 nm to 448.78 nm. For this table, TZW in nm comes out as 448.416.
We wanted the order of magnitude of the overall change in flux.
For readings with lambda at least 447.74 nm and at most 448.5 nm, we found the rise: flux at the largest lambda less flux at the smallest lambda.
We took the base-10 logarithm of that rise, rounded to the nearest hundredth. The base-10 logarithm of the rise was -1.62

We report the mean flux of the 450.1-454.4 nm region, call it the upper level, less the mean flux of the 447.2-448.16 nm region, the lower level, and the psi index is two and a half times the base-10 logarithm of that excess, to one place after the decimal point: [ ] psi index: -2.9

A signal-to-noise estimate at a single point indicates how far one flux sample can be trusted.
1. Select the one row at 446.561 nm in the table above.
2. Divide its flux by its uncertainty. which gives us 6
